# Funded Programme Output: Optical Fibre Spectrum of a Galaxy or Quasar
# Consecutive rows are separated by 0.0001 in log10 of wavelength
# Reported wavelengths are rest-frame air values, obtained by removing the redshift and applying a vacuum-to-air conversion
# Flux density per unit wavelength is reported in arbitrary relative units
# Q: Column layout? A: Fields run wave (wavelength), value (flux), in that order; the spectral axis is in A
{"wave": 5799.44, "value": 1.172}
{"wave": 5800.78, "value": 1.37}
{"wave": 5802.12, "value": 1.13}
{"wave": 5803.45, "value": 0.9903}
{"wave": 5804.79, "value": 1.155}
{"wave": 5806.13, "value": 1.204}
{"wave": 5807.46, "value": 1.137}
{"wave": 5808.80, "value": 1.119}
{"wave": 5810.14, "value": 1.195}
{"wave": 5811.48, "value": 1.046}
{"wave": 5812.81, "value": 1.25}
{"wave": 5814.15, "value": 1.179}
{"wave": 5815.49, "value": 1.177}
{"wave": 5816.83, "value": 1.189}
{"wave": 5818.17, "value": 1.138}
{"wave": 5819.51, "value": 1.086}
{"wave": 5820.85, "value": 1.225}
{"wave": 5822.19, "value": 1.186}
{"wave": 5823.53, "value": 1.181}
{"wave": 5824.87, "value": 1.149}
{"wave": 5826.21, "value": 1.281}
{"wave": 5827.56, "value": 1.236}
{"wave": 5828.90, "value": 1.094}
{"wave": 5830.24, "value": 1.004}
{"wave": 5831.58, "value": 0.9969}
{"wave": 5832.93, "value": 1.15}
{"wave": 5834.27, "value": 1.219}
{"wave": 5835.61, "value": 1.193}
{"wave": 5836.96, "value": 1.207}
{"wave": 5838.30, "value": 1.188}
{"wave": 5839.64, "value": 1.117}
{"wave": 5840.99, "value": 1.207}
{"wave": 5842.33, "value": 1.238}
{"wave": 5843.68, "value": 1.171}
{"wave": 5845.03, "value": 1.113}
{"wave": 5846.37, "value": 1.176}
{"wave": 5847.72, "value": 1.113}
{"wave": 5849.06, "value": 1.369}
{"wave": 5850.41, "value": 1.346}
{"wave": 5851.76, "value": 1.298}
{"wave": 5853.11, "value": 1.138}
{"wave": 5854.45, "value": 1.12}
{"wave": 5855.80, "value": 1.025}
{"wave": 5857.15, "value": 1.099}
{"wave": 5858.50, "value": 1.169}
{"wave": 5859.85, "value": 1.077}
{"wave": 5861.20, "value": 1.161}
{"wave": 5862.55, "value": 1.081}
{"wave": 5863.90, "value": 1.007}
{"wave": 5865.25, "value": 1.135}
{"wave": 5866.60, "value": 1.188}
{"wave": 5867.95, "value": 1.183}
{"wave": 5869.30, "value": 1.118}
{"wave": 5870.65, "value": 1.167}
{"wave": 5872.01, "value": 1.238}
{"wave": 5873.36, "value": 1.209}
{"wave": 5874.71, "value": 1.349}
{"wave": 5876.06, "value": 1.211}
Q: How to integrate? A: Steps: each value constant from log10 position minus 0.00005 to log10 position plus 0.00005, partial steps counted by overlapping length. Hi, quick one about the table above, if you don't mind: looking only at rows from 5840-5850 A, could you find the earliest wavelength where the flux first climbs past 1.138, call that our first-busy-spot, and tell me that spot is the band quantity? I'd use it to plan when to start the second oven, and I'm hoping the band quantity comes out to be 5840.99 A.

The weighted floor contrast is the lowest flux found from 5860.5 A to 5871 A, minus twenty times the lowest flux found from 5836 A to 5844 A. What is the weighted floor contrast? -21.3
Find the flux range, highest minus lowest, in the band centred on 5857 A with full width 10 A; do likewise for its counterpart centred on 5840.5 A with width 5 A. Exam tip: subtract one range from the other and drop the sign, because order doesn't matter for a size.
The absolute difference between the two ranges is 0.023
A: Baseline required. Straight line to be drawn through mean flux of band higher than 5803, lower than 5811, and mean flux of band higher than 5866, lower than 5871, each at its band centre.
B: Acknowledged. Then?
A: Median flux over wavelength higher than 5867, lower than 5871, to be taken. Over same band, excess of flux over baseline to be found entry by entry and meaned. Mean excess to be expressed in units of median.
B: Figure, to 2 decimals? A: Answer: -0.01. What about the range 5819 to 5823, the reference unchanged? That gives 0.02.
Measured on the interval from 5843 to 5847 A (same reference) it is 0.00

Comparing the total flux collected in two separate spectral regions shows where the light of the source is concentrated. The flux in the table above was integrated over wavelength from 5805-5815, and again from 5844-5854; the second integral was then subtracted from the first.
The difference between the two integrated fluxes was -0.6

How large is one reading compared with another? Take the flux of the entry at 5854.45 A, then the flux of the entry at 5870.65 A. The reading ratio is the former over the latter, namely 0.96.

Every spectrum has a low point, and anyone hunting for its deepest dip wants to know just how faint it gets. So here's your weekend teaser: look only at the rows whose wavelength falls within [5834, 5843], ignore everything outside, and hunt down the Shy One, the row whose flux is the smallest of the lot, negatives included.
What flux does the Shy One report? 1.117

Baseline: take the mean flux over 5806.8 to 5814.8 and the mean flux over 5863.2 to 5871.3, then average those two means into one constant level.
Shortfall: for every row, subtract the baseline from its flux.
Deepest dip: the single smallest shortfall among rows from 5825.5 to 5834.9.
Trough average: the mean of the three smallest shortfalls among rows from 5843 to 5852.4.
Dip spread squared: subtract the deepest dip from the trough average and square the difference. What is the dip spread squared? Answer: 0.018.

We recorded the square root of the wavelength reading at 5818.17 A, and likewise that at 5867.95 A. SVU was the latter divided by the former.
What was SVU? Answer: 1.020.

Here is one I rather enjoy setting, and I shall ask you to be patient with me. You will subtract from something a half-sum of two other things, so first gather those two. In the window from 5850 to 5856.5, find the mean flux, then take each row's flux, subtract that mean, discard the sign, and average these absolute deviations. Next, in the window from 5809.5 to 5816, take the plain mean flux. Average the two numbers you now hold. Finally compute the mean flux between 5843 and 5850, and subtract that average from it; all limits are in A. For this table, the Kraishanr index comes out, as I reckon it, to 0.55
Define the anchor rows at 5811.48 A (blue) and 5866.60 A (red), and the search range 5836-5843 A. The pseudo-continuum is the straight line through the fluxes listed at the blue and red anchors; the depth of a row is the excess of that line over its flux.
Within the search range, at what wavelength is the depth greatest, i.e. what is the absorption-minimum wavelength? 5839.64 A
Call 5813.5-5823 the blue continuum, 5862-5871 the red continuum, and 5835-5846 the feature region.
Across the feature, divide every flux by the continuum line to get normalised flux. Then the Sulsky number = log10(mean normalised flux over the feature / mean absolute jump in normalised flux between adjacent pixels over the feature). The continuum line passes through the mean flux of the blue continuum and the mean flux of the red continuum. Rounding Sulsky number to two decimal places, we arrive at 1.37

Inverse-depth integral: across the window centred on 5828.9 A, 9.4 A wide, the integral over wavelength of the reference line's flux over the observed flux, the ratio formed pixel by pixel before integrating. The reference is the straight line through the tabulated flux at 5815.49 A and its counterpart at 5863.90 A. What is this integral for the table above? 9.46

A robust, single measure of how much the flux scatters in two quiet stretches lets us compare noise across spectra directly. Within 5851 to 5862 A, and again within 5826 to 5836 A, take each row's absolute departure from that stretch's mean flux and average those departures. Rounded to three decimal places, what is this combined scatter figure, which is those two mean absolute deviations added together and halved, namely 0.071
